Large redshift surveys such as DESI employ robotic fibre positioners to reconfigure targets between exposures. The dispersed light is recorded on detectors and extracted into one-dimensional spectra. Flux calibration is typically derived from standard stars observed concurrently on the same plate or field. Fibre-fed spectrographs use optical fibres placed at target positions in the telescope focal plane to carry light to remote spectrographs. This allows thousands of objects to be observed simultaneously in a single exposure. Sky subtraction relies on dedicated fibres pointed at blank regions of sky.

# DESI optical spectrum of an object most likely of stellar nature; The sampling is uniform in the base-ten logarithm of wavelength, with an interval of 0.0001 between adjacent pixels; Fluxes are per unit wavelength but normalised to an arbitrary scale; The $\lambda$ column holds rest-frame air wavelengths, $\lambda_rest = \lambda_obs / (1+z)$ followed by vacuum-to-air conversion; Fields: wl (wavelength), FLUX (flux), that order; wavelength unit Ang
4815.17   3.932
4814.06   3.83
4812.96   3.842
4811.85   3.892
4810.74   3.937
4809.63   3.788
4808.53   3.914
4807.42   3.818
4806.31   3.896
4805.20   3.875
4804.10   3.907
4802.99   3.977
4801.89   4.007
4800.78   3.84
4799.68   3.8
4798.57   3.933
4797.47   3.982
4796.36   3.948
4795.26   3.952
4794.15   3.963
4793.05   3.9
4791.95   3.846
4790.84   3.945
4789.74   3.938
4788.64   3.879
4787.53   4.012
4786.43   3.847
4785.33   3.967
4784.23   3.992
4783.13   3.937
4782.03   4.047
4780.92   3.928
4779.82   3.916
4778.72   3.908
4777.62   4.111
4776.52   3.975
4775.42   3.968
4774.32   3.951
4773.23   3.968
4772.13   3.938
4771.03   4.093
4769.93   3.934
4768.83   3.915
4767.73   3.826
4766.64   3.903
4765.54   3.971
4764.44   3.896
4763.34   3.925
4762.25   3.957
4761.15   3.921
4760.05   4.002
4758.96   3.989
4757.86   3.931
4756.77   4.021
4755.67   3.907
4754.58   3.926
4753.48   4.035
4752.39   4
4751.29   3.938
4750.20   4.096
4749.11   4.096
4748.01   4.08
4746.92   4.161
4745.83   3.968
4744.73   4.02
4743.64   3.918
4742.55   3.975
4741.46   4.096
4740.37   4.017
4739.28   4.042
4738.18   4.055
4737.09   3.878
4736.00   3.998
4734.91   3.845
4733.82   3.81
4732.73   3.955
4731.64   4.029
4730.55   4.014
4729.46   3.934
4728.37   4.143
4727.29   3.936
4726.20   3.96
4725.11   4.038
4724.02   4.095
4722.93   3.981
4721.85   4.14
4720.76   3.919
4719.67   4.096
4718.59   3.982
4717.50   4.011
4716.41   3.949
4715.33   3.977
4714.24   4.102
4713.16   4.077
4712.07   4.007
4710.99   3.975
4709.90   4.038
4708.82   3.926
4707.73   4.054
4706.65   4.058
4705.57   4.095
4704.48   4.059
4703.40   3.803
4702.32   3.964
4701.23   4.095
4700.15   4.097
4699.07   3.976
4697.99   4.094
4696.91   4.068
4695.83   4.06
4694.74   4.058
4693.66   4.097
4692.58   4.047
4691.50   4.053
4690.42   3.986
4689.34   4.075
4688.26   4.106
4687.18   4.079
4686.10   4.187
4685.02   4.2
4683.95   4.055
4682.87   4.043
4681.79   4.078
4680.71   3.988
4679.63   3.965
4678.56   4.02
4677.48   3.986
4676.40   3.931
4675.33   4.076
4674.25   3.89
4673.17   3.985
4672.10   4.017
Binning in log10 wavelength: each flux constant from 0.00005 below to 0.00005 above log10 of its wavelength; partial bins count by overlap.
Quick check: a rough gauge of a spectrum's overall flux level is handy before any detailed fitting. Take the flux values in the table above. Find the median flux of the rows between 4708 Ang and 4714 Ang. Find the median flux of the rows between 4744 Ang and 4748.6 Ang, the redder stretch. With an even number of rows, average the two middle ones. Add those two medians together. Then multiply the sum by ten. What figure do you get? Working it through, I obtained 80.6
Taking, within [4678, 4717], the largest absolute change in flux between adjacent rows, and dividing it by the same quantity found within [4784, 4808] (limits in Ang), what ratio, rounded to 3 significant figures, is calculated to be 1.53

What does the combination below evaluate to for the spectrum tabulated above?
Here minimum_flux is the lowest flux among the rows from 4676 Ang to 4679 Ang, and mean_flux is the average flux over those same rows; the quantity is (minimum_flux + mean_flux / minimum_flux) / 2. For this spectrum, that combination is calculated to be 2.47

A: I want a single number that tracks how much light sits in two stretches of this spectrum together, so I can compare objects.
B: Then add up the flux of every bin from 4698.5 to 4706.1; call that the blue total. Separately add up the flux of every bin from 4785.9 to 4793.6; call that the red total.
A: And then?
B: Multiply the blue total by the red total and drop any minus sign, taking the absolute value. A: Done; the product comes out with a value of 769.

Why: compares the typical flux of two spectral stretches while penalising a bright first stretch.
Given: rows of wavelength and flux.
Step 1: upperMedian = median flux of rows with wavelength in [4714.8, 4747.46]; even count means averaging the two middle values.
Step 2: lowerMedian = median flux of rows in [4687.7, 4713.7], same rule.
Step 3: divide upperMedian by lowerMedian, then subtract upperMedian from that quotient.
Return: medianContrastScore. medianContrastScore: -3.007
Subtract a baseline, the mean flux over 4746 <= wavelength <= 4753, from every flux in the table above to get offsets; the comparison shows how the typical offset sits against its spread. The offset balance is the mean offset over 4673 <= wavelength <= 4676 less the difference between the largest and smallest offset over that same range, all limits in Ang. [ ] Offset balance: -0.26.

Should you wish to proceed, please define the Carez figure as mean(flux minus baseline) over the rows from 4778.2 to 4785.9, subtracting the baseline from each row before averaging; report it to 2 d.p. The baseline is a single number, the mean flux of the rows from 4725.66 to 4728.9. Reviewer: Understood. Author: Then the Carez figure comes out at -0.06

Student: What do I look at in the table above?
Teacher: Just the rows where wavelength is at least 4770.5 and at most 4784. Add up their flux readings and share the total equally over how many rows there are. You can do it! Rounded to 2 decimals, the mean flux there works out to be 3.98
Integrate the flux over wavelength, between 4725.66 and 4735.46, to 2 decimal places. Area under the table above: 38.81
